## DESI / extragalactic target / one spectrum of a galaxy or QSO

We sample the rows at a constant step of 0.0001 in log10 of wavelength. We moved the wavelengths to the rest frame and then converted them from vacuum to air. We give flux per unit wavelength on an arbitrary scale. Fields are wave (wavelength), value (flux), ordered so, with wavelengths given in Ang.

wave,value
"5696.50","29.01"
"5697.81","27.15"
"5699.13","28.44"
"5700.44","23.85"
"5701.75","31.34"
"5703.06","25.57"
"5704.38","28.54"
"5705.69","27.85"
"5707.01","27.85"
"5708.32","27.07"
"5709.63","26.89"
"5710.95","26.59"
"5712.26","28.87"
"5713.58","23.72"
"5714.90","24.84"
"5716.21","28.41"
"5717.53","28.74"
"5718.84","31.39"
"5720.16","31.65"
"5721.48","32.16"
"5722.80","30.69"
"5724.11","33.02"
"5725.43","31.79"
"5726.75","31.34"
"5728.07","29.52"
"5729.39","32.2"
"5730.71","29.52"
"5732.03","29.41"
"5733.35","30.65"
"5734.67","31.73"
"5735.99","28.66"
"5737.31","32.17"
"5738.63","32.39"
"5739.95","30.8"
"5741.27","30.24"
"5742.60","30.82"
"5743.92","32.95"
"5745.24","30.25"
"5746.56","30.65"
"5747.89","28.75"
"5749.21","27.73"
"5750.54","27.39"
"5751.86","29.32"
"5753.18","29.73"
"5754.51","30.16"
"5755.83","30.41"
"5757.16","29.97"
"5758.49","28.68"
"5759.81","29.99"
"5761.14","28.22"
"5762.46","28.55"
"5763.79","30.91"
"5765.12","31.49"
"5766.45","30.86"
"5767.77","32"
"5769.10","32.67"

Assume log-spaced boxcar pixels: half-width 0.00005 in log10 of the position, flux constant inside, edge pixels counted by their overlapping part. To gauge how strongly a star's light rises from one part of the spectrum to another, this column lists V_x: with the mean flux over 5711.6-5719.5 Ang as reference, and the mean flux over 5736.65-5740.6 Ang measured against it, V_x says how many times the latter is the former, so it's 1.15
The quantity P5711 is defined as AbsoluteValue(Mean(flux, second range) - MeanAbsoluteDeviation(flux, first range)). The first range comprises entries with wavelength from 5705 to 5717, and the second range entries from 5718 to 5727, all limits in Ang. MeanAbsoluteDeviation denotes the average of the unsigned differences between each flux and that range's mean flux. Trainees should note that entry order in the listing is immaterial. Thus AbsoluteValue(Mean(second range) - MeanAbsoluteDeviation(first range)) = 30.5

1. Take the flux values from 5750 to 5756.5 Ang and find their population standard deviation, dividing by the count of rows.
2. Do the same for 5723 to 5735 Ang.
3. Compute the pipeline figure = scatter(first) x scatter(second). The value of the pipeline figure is 1.3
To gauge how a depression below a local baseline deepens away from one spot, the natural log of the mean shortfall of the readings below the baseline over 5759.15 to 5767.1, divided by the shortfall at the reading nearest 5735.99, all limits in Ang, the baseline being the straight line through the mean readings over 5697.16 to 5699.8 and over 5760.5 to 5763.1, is 1.1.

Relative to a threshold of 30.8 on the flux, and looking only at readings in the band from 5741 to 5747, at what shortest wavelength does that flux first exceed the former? 5742.60 Ang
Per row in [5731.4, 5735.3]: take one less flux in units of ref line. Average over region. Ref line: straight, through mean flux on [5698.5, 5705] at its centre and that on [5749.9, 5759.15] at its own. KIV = -0.068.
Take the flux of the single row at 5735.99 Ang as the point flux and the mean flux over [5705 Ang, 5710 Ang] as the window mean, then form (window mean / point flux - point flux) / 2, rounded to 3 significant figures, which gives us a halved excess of -13.9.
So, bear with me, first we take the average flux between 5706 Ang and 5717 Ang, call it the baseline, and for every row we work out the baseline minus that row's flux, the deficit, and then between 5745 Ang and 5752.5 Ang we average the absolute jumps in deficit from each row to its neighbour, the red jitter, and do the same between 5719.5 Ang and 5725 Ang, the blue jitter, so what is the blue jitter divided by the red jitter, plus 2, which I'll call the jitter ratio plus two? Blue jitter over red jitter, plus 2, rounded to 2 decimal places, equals 3.29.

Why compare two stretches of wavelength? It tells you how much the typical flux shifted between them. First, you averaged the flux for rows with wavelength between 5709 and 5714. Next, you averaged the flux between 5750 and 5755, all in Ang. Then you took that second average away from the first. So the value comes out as -2.6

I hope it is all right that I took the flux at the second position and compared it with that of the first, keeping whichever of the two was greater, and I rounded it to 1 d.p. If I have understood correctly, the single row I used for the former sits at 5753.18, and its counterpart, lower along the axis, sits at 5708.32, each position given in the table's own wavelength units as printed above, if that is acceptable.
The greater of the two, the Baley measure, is 29.7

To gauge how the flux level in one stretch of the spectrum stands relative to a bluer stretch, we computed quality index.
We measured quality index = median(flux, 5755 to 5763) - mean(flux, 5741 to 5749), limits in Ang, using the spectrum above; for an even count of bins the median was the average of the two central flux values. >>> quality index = -1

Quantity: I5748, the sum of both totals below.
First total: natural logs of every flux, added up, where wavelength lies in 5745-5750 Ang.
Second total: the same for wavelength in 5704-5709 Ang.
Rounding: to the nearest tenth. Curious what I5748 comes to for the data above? 26.8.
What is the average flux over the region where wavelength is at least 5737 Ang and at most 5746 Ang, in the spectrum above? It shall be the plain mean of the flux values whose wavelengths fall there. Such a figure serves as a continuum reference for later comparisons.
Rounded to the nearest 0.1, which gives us 31.4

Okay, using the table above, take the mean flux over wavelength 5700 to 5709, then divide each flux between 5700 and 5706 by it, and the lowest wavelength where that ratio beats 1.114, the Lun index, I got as 5701.75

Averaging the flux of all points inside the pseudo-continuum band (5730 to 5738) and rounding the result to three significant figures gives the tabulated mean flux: 30.4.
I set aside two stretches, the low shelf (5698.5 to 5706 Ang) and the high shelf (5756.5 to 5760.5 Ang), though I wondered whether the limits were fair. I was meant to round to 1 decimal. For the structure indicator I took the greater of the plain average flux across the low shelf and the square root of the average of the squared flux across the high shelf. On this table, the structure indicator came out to 29.6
